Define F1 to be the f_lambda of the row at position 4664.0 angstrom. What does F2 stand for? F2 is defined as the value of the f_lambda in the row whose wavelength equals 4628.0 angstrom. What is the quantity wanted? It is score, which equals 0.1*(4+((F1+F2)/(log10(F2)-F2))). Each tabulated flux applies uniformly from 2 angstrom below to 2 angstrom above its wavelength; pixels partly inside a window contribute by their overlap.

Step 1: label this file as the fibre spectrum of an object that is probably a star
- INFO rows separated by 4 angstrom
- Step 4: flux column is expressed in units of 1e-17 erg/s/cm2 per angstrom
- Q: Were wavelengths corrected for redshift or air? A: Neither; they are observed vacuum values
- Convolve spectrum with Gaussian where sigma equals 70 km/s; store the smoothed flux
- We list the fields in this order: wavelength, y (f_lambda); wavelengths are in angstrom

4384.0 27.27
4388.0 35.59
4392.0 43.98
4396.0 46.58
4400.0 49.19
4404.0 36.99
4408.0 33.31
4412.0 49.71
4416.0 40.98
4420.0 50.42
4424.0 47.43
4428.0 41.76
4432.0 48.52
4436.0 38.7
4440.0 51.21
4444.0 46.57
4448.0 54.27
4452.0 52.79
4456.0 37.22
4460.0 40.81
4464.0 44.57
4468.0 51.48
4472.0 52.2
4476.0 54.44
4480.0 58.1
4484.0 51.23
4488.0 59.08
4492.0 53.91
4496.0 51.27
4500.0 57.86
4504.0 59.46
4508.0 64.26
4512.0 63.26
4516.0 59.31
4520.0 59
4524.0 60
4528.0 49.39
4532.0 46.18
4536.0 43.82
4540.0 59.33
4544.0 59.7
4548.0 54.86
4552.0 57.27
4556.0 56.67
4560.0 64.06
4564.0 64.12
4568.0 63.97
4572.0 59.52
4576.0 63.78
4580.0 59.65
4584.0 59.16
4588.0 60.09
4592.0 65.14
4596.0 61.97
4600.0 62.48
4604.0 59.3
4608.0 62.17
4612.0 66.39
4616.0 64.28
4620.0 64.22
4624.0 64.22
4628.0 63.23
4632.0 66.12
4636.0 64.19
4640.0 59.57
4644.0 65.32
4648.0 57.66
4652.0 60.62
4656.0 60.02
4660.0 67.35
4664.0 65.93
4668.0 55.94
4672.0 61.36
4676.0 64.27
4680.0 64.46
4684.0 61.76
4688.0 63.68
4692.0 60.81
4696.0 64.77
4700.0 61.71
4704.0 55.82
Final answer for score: 0.190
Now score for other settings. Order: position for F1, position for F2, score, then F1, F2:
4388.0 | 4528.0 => 0.222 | 35.59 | 49.39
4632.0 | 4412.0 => 0.159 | 66.12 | 49.71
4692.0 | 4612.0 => 0.203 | 60.81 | 66.39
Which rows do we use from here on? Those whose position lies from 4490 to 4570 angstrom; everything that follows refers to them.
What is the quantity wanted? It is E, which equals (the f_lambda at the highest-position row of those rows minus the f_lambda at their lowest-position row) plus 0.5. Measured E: 11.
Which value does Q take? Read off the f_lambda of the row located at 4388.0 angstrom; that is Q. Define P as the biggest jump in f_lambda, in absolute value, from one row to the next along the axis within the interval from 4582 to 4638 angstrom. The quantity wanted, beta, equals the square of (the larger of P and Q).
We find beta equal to 1267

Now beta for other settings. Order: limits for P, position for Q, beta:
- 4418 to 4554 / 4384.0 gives 744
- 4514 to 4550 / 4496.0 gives 2629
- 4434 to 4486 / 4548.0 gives 3010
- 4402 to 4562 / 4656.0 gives 3602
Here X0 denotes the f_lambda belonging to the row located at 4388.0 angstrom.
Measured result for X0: 35.59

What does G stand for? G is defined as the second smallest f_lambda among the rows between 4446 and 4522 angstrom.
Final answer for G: 40.81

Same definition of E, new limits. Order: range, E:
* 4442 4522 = 13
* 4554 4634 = 10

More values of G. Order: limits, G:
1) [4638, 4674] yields 57.66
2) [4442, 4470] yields 40.81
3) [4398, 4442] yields 36.99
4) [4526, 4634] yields 46.18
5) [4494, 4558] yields 46.18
